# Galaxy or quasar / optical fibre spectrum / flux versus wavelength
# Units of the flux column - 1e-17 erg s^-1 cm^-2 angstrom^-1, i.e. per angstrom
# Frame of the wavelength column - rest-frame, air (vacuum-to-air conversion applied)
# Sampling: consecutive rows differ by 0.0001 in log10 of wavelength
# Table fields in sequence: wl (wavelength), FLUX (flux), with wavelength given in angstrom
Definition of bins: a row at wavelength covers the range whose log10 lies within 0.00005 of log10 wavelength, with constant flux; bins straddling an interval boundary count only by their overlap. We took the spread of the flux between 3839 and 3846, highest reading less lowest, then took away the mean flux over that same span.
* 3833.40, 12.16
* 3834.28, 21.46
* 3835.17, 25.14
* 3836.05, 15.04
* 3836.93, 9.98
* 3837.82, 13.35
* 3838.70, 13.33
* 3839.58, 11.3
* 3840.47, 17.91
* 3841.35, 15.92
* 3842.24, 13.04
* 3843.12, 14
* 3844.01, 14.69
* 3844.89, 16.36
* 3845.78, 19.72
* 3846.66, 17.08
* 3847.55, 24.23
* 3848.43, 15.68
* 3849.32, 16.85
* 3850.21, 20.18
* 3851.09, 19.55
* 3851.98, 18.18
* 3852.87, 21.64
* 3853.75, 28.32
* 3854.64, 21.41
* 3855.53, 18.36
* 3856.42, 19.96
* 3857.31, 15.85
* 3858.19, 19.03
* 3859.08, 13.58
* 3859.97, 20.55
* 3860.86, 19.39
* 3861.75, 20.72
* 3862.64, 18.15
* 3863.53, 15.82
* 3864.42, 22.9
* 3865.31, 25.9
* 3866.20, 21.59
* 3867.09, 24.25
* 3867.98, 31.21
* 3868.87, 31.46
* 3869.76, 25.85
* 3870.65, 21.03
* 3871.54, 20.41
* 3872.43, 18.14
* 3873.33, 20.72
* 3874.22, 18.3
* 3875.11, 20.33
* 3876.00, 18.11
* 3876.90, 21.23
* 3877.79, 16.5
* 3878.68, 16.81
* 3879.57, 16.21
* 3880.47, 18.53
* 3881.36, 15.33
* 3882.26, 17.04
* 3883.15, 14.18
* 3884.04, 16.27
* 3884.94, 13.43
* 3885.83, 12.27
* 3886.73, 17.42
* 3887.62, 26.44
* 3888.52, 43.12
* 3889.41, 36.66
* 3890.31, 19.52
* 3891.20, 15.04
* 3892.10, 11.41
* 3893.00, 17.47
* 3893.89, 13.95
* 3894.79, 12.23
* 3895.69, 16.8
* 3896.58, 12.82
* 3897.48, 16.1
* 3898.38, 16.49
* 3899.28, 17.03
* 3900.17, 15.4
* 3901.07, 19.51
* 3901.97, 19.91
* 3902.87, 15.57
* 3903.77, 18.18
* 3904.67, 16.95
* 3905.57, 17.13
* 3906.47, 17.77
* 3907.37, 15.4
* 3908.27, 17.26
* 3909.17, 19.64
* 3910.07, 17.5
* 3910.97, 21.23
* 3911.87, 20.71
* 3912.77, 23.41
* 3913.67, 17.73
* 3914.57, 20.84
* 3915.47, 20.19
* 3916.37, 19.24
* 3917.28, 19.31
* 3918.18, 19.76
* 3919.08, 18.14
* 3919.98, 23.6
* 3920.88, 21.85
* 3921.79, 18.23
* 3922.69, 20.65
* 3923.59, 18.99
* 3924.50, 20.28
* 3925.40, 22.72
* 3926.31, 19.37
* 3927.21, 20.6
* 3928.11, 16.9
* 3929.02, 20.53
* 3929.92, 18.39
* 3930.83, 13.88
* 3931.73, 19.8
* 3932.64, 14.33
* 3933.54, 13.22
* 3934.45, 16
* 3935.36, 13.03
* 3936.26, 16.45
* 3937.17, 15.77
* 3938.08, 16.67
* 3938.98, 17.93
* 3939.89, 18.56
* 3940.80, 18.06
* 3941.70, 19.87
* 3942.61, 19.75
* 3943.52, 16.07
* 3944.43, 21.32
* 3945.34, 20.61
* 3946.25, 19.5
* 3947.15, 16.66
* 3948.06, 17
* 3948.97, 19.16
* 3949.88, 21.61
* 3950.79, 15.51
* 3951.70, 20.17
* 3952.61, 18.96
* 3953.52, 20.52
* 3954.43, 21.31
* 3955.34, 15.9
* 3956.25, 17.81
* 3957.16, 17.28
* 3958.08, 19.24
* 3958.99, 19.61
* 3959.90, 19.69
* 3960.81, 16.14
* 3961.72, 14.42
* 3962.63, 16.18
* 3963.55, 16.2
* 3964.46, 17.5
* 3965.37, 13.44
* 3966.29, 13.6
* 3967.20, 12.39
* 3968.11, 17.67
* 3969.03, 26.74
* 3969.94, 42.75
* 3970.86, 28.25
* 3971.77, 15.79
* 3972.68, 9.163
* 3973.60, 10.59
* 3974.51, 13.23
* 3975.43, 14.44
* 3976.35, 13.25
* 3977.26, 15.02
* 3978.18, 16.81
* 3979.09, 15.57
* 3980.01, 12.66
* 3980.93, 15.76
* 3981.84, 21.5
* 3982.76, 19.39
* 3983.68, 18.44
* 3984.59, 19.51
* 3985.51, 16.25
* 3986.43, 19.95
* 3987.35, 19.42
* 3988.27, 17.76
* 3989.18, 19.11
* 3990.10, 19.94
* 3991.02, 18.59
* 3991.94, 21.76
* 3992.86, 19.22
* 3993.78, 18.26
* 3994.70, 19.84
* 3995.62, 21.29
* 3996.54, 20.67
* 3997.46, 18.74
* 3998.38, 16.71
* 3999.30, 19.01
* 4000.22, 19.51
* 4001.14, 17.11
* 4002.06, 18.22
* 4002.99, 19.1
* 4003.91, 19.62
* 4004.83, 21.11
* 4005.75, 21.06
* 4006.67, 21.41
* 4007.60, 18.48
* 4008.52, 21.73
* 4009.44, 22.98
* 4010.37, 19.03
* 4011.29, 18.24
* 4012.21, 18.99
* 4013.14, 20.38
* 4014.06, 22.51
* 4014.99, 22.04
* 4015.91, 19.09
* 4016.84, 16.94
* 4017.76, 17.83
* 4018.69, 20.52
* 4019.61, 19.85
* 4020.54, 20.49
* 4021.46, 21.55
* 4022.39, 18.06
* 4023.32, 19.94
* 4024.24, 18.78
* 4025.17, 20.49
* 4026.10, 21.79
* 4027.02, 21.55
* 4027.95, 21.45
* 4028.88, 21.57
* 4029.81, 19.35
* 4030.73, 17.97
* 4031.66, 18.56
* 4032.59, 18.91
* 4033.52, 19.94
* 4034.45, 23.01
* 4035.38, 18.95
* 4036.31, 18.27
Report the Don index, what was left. -7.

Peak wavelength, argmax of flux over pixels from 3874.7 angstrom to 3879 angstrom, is 3876.90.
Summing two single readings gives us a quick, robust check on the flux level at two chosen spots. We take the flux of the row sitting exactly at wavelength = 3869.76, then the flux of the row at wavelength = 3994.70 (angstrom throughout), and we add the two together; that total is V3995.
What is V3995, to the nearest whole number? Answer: 46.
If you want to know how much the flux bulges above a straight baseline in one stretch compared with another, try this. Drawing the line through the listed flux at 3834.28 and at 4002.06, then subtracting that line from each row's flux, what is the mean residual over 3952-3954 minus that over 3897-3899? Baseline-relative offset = 4.5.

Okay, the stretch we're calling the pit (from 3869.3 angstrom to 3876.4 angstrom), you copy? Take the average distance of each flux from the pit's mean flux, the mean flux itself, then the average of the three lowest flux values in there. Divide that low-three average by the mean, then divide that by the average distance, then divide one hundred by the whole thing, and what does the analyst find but 184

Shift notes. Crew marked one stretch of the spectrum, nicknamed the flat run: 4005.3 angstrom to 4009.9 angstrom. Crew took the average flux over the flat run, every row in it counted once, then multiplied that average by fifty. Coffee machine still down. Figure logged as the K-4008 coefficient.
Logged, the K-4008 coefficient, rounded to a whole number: 1057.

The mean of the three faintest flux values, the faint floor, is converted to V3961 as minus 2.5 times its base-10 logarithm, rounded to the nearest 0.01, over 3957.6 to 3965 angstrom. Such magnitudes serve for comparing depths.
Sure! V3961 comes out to -2.98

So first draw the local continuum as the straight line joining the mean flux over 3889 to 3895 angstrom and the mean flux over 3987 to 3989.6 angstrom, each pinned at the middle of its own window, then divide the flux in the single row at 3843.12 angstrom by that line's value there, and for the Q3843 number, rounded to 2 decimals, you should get 0.79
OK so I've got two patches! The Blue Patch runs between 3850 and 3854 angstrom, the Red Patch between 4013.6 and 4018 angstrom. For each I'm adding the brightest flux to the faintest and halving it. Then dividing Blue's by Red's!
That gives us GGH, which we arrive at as 1.18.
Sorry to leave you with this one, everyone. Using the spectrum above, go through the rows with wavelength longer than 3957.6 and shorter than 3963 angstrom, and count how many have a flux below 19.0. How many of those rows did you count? 3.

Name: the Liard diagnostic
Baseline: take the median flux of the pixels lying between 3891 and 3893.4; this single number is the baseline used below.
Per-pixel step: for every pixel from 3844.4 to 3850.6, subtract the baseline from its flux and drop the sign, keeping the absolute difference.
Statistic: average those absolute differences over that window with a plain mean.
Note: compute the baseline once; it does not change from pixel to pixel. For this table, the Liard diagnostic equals 4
